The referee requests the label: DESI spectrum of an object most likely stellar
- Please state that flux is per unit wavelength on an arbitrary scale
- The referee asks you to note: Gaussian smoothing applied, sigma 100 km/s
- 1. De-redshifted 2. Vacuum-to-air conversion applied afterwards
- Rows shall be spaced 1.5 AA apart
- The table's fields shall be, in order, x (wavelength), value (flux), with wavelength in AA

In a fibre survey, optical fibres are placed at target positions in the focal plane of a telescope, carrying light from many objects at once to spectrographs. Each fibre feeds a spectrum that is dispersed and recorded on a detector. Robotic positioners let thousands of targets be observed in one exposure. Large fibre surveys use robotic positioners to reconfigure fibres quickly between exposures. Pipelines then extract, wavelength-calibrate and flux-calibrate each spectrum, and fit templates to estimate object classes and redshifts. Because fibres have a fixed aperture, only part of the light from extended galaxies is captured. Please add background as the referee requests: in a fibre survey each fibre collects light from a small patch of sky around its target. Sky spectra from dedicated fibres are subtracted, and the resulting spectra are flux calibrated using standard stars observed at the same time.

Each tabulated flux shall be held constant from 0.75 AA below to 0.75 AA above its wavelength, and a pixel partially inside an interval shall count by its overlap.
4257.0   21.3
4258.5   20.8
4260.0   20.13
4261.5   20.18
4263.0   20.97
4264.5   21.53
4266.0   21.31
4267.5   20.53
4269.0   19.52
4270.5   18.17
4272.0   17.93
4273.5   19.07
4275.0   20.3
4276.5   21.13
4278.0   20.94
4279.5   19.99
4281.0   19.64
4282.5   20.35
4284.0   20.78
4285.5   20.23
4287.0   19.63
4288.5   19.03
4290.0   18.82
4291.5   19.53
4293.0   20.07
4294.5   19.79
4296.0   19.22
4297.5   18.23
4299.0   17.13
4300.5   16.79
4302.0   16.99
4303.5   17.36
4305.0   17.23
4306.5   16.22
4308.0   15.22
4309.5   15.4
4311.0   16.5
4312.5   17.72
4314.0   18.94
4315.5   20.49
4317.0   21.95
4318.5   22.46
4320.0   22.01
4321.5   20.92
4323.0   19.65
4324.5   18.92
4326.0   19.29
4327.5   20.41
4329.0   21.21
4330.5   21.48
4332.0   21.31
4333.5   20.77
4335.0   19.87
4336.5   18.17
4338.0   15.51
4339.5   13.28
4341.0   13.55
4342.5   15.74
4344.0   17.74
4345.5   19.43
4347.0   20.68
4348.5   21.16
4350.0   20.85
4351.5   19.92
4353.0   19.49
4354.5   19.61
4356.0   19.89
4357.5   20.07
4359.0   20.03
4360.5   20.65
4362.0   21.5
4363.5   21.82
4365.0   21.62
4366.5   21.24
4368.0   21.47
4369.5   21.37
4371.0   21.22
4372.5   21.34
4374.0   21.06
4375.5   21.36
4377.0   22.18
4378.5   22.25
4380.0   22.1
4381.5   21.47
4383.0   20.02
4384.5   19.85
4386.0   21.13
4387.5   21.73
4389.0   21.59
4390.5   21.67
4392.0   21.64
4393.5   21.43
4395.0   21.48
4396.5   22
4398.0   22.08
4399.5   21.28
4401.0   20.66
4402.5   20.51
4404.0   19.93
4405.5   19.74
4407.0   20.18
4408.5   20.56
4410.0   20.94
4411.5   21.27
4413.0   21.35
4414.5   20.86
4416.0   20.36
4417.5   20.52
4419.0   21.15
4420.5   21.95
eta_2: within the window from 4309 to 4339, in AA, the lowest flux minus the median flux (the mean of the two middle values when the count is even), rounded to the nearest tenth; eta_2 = -4.7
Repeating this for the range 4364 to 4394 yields -1.6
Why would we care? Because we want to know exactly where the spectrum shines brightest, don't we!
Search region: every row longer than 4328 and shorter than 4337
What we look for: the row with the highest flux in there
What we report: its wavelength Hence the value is 4330.5 AA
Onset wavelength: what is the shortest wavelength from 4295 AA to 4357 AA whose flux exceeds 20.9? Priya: 4317.0 AA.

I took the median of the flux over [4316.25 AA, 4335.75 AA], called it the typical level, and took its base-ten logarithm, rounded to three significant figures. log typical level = 1.32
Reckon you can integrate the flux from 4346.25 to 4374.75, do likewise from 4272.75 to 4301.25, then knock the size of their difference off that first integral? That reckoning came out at 556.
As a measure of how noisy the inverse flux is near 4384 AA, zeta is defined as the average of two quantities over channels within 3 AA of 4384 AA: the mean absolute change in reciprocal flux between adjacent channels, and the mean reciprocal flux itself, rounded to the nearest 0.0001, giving 0.0254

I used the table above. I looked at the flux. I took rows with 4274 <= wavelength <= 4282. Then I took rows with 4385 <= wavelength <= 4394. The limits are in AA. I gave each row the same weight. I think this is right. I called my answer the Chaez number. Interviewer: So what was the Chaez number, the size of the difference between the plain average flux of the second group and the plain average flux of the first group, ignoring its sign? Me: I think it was 1.1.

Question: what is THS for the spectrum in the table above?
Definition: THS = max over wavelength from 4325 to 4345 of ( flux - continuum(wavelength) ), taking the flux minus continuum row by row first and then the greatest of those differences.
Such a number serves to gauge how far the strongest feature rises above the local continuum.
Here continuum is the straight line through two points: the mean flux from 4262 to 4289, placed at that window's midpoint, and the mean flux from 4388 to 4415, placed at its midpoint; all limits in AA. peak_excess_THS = 1.0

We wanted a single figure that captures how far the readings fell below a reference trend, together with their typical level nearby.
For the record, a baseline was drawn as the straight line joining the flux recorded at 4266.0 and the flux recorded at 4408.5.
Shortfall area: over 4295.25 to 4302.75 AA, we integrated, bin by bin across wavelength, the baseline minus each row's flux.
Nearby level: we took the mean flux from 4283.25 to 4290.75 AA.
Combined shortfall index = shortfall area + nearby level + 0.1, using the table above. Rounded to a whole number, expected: 46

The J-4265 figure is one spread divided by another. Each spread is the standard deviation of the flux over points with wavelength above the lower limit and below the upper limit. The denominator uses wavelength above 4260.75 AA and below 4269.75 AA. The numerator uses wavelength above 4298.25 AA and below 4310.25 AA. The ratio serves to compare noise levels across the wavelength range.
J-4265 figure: 1.1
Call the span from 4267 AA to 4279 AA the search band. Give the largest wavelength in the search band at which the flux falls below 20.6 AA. 4275.0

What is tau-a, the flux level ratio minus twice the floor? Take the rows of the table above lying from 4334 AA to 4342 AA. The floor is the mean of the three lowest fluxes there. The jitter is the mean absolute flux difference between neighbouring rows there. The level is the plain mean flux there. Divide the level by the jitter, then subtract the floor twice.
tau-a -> -19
